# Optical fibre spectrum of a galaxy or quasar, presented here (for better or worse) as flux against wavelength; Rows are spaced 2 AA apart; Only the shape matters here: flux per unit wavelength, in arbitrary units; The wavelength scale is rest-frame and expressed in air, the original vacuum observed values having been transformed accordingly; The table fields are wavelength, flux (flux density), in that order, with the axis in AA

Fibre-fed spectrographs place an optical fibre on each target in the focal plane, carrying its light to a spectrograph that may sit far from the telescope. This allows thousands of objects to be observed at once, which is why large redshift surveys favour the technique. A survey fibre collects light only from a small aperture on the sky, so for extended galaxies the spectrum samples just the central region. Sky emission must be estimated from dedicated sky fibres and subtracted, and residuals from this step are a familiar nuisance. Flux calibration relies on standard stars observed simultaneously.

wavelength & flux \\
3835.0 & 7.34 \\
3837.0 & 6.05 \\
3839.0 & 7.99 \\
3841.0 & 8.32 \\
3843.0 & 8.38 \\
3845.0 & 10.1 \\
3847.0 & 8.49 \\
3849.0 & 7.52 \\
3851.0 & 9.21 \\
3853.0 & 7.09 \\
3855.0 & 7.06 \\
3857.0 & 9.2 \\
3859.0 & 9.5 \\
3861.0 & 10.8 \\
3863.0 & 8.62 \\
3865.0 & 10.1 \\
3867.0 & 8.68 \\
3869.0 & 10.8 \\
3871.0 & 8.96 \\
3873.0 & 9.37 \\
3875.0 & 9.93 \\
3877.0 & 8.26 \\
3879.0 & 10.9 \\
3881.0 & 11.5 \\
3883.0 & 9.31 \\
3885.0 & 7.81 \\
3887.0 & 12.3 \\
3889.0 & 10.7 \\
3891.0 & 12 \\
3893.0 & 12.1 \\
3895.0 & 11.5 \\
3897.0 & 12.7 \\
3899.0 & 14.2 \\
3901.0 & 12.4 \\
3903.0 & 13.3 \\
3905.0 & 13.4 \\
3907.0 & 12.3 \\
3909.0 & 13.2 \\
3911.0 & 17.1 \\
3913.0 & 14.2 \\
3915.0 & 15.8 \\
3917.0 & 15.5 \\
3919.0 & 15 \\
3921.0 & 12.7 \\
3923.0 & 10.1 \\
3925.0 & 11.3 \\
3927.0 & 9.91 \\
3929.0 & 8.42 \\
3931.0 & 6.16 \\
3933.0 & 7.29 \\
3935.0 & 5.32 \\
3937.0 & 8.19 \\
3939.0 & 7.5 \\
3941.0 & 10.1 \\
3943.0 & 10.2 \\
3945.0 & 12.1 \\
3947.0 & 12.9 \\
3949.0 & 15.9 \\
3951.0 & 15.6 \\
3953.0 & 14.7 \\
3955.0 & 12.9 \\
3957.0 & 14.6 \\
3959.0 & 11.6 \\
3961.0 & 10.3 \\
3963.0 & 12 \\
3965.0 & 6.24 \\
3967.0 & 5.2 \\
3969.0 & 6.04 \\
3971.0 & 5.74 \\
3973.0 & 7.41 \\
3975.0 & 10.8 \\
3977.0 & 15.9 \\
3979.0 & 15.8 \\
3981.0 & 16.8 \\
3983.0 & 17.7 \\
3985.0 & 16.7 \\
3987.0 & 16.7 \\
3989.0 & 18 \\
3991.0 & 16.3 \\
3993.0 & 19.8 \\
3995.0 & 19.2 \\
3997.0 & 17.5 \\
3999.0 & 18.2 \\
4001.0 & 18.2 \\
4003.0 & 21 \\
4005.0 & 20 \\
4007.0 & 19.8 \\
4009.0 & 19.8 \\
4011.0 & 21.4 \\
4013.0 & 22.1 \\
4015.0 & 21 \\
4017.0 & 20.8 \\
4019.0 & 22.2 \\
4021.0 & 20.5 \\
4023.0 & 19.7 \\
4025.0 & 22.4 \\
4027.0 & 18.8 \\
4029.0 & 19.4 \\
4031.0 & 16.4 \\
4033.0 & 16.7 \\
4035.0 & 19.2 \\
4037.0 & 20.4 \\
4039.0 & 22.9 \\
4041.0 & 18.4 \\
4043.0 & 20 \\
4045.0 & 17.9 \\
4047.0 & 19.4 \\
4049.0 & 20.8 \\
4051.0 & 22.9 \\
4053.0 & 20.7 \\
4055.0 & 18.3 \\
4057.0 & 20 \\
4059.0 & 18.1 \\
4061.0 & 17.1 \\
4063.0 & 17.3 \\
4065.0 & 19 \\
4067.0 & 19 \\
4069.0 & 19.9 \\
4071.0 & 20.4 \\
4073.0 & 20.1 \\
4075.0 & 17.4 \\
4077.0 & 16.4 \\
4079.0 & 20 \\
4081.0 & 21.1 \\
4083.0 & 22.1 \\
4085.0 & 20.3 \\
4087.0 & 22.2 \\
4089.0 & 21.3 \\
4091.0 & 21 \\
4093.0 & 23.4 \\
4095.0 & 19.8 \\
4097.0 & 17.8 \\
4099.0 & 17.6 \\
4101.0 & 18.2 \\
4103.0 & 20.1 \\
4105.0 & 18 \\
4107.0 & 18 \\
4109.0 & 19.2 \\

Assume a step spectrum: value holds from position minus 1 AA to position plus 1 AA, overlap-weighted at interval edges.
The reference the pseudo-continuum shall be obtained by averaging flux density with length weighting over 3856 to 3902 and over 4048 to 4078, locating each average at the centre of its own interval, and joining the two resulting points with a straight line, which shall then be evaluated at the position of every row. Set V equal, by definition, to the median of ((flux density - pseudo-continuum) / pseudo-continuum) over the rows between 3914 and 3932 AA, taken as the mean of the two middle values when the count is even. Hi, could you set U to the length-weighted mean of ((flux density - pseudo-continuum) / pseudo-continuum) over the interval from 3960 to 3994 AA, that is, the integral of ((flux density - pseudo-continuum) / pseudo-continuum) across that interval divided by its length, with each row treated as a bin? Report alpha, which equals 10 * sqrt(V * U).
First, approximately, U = -0.16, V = -0.11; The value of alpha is 1.3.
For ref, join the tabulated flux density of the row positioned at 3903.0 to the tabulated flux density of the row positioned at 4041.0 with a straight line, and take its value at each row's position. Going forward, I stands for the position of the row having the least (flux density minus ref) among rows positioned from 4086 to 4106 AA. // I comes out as 4099.0 AA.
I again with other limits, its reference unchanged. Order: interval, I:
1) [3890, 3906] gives 3895.0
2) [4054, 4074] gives 4061.0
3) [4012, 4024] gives 4023.0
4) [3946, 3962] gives 3961.0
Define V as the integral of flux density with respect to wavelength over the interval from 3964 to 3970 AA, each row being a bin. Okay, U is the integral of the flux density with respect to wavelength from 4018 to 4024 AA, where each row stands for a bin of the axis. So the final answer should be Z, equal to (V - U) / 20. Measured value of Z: -4.5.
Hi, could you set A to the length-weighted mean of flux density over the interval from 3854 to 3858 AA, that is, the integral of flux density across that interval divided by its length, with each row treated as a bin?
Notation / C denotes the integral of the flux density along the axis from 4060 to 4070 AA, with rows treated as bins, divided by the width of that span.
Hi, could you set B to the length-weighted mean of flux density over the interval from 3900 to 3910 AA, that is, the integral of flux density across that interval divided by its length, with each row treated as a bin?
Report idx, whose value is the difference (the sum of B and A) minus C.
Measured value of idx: 3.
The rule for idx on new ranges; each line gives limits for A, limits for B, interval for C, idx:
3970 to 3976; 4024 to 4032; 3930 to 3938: 20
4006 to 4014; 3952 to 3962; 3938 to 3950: 22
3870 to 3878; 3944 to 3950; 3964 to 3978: 15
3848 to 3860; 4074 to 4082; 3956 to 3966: 16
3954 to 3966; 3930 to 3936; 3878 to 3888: 7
